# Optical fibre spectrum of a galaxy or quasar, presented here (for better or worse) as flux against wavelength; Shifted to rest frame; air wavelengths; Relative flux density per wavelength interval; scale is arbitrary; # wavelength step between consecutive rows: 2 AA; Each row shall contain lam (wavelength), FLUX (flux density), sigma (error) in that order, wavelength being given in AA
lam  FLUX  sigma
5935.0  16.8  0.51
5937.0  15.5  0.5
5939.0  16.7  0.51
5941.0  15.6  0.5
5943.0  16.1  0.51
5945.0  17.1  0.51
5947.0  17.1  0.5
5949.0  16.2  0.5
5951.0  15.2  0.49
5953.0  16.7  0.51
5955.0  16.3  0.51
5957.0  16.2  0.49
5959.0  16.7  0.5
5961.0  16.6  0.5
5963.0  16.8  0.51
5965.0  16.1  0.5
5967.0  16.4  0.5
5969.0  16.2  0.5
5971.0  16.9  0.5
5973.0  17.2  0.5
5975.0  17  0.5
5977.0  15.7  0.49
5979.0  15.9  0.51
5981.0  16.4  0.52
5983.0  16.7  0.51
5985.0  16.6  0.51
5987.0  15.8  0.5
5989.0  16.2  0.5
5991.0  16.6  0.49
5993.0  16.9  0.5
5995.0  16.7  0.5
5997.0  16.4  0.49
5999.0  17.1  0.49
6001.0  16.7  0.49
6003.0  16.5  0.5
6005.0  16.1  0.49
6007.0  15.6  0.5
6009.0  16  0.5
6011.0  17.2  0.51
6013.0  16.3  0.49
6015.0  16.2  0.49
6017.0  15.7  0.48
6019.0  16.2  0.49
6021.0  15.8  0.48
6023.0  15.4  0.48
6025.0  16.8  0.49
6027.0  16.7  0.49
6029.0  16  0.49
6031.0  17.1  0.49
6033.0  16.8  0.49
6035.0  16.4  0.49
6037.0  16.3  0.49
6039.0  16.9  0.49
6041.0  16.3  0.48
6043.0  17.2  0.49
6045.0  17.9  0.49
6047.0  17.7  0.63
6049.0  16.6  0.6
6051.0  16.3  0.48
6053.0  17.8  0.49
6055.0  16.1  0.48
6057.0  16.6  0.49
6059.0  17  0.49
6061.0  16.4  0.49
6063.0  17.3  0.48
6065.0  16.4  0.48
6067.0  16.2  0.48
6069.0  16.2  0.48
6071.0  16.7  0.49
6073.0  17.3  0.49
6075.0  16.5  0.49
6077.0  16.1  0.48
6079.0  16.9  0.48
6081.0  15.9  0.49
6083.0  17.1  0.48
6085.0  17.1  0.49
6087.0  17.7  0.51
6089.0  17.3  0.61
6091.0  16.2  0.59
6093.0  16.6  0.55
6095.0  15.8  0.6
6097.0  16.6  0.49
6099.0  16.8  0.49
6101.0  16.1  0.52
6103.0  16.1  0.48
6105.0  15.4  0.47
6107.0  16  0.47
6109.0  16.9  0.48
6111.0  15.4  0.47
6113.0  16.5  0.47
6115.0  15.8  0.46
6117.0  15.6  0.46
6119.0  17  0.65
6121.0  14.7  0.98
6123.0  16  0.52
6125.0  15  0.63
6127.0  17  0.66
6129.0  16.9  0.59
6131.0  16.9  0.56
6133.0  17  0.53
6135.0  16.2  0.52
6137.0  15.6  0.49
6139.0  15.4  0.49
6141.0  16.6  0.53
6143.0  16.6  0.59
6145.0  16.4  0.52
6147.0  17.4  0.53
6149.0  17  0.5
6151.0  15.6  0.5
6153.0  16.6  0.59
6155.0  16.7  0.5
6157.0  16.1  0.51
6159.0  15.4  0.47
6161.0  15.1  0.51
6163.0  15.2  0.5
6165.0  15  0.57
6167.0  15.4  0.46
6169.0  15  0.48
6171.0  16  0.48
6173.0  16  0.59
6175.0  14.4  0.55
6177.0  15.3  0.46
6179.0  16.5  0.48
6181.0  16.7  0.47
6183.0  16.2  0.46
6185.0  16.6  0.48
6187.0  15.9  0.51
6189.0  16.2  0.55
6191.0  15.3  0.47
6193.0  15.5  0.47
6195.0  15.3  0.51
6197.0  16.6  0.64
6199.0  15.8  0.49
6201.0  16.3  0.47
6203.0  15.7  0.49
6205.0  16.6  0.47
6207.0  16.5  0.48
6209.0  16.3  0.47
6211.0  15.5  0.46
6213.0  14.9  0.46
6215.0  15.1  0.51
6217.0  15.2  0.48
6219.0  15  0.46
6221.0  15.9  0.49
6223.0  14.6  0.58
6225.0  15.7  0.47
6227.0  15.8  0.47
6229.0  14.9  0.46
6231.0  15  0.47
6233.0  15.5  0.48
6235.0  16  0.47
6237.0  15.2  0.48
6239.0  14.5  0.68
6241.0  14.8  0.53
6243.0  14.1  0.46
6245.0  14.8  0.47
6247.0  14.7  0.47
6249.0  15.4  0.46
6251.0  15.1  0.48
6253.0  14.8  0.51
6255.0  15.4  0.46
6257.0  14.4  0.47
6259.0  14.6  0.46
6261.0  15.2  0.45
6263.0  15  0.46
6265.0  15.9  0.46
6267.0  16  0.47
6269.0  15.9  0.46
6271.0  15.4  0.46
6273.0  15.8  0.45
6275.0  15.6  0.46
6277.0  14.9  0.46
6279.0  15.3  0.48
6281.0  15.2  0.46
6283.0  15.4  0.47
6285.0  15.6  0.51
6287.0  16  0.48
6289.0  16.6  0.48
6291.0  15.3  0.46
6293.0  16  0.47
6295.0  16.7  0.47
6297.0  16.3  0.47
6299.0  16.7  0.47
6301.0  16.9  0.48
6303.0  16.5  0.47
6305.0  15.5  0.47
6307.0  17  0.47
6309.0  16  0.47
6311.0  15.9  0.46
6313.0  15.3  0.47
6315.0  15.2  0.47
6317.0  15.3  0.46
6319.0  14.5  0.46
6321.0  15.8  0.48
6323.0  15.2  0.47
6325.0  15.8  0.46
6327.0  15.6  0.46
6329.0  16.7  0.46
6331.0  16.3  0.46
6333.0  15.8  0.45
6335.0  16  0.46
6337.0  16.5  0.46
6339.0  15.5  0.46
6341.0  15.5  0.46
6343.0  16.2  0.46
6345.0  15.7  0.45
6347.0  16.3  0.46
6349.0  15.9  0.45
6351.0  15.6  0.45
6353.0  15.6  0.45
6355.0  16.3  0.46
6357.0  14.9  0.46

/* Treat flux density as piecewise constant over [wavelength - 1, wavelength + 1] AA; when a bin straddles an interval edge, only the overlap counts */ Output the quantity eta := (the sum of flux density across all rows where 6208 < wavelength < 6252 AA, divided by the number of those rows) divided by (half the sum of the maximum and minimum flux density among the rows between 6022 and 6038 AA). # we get 0.93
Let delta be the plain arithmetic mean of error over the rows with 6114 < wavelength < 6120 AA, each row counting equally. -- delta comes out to 0.523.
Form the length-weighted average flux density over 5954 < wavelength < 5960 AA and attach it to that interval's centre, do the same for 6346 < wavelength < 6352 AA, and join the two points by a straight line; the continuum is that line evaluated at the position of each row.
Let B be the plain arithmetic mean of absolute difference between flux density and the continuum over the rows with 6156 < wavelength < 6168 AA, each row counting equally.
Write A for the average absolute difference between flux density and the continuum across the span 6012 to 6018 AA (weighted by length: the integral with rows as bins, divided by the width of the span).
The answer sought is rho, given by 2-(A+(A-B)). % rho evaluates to 2.3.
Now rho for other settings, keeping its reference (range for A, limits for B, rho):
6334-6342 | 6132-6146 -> 1.7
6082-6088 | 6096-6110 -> 0.3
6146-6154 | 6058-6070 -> 0.8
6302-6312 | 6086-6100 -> 1.8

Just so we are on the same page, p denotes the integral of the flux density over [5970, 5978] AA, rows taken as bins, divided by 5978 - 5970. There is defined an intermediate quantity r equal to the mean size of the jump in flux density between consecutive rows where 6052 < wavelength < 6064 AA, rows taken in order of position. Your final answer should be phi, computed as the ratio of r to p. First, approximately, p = 16.70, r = 0.8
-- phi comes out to 0.049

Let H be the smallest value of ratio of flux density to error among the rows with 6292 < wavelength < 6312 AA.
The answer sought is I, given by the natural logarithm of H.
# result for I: 3.50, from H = 33.0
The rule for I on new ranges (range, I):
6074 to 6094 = 3.31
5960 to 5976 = 3.47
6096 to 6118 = 3.43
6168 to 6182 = 3.27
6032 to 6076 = 3.32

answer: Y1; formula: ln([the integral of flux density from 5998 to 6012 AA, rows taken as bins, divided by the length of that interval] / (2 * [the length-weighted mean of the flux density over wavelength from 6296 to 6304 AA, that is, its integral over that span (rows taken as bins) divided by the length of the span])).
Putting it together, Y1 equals -0.70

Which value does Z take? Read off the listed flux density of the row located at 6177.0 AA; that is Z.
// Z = 15.3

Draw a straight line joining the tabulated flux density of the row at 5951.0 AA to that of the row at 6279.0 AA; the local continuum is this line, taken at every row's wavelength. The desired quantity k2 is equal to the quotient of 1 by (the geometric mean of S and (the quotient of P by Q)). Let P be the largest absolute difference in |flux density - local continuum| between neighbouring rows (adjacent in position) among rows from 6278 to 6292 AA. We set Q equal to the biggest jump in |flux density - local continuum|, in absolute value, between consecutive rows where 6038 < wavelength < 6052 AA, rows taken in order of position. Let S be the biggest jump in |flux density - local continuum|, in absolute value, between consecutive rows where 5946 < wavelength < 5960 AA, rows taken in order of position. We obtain 0.8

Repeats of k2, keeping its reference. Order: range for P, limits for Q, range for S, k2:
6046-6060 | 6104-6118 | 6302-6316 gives 0.8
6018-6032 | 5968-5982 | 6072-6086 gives 0.9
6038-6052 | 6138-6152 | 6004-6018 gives 1.0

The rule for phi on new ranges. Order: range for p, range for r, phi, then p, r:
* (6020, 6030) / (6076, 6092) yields 0.045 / 16.14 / 0.7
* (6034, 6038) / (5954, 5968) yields 0.019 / 16.35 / 0.3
